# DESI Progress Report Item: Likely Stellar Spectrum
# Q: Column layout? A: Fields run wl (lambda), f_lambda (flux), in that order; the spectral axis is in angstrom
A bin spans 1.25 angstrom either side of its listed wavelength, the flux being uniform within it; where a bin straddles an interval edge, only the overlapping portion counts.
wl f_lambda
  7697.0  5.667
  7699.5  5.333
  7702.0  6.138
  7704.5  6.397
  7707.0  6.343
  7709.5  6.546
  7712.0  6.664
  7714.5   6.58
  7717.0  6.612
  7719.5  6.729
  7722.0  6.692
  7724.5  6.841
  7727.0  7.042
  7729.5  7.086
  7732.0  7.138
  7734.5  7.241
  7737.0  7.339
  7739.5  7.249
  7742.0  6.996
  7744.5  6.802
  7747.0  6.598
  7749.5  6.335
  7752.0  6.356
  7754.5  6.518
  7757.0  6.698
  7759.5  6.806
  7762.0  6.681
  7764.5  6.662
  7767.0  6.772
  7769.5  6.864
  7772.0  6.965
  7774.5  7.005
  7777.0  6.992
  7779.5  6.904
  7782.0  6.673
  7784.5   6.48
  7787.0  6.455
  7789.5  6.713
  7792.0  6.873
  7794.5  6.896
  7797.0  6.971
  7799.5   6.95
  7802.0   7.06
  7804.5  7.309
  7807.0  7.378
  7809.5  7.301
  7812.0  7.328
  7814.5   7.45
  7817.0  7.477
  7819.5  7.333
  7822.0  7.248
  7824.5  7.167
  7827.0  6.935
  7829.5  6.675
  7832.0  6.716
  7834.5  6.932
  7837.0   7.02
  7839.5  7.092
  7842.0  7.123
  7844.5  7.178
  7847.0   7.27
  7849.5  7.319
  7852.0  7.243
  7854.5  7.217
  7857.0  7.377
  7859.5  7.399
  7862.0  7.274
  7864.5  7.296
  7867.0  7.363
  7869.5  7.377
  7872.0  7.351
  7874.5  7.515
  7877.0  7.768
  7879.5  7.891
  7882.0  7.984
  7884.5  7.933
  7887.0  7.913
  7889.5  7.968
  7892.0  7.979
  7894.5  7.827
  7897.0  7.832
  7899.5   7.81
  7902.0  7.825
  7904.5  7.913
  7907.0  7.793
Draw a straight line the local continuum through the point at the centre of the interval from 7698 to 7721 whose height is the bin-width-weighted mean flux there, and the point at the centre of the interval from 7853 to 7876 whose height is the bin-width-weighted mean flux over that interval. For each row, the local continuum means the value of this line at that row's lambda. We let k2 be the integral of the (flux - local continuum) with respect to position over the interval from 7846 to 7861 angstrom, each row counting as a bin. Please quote 0.3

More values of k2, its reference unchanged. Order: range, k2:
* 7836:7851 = -0.8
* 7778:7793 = -2.5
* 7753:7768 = -0.1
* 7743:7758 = -1.1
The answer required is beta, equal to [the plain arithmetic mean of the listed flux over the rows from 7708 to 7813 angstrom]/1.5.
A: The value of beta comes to 4.57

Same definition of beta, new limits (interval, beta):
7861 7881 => 4.99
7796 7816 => 4.81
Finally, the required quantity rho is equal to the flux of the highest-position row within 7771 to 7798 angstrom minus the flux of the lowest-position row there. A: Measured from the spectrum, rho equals 0.01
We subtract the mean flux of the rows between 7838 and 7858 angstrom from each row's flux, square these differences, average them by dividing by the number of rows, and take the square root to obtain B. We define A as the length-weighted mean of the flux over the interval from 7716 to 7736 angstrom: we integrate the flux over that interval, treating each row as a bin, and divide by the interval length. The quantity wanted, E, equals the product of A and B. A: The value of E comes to 0.6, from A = 6.9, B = 0.09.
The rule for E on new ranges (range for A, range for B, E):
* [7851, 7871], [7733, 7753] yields 2.8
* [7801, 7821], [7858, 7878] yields 1.1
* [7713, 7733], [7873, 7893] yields 1.0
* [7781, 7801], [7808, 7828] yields 1.1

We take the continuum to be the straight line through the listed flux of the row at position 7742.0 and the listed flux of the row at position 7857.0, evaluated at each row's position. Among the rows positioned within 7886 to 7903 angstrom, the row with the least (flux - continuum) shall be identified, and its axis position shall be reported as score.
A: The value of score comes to 7899.5 angstrom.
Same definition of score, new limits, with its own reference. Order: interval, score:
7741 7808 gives 7787.0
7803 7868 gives 7829.5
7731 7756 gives 7749.5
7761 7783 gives 7782.0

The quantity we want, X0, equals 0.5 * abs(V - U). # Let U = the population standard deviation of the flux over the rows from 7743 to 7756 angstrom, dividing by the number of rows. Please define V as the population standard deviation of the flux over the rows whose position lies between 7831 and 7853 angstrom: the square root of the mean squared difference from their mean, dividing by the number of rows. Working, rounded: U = 0.17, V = 0.18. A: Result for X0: 0.003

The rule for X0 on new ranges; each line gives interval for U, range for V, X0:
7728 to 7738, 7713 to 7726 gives 0.003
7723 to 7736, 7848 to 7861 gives 0.030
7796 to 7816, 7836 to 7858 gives 0.037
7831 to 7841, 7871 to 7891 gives 0.039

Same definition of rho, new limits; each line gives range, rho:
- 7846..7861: 0.13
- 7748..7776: 0.67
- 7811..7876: 0.19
